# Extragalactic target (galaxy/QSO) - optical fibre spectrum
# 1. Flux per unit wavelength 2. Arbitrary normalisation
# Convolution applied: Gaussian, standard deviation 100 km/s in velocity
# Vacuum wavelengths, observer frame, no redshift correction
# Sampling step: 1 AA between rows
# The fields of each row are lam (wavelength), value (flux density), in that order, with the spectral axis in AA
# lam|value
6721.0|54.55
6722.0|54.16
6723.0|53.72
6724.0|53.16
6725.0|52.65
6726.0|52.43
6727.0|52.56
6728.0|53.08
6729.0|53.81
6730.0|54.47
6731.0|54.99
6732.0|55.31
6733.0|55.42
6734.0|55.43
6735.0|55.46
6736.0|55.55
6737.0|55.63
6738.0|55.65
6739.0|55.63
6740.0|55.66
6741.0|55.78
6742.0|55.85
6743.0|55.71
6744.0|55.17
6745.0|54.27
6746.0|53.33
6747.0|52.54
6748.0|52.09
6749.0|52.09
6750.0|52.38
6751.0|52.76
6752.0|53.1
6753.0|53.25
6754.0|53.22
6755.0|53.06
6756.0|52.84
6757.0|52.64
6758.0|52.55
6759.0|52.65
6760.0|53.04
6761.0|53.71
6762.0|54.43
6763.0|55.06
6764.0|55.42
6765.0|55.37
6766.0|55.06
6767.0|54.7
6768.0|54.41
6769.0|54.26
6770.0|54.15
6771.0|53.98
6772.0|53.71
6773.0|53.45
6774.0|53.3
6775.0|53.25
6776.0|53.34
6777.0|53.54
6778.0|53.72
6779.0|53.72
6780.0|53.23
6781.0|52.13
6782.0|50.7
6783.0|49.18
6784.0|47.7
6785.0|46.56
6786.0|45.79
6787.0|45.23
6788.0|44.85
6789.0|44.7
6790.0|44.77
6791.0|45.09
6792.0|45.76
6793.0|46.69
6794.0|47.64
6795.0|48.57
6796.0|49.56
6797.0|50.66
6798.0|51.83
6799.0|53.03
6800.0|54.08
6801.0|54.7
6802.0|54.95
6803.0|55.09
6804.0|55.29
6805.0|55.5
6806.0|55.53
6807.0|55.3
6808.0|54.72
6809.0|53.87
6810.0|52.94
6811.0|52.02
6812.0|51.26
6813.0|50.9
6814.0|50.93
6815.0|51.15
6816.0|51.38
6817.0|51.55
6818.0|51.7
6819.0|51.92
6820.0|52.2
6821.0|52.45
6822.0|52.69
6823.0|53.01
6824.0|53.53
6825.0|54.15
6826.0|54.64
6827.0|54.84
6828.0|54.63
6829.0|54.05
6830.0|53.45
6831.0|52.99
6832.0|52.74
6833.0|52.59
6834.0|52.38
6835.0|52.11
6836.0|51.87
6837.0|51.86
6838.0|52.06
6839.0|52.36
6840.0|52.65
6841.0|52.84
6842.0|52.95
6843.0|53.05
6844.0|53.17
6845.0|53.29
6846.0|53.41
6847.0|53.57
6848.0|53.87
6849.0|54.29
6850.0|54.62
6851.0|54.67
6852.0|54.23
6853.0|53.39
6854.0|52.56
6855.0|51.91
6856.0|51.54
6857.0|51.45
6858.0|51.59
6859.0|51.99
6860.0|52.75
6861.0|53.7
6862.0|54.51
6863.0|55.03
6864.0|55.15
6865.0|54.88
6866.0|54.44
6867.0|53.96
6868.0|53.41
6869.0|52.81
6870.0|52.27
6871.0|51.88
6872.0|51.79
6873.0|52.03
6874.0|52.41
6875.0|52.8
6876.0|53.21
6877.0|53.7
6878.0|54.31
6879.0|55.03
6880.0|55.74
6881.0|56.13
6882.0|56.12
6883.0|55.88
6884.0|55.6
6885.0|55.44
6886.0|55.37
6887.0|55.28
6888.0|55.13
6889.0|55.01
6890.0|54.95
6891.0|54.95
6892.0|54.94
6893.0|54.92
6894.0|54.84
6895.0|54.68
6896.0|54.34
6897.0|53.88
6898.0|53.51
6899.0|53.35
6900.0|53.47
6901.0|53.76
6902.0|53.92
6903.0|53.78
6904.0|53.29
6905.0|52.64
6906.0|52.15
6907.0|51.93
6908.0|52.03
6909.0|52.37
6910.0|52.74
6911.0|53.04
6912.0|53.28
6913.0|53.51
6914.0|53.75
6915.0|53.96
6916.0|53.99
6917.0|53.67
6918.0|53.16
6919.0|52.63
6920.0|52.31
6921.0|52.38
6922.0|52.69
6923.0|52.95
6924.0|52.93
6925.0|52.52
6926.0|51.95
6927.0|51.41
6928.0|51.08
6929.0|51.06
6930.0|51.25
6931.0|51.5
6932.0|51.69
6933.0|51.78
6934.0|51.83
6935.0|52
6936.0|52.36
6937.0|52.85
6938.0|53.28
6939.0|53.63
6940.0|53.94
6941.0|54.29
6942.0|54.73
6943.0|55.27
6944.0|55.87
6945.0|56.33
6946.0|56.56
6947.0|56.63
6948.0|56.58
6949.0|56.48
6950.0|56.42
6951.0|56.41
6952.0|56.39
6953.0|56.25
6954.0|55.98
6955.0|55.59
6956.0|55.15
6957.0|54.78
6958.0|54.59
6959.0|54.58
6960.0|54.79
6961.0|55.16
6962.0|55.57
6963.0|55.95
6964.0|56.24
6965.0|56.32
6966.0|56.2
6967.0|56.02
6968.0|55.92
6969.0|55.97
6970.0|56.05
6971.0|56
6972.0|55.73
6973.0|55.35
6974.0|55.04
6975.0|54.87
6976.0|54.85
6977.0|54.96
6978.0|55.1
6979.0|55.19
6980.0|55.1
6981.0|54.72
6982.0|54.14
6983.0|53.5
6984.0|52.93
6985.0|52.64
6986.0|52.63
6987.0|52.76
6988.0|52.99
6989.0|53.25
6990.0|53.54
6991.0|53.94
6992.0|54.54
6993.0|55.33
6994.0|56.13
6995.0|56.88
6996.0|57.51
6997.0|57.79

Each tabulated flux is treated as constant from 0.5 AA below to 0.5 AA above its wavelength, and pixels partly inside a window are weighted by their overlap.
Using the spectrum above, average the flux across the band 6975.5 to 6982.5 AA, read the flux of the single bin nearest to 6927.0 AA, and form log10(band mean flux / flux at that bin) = 0.028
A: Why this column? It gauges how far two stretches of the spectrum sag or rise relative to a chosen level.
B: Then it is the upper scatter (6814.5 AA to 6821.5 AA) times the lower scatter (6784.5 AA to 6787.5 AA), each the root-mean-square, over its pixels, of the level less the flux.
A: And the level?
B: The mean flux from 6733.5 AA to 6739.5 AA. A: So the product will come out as 37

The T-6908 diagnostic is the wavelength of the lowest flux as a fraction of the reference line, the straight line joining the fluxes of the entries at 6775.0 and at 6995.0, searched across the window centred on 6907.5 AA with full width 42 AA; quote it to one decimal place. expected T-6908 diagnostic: 6928.0 AA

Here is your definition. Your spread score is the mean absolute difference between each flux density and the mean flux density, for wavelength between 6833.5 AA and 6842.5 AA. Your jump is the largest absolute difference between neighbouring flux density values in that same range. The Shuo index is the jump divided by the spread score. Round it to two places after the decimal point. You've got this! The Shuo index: 0.92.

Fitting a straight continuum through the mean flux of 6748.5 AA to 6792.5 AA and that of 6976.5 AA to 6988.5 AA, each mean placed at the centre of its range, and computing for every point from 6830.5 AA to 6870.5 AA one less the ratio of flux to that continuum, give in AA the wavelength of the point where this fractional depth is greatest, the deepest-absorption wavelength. 6857.0 AA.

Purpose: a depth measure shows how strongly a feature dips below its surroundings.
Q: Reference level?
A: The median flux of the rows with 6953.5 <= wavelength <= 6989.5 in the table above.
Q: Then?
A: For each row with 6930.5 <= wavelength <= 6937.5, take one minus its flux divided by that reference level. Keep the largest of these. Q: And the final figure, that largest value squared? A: 0.0043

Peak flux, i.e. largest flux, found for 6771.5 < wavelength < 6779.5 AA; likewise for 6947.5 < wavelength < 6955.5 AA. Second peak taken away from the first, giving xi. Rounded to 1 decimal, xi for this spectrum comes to -2.9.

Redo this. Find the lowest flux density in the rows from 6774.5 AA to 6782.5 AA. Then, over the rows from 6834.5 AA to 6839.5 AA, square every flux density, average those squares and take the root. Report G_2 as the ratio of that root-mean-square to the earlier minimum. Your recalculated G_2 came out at 1.03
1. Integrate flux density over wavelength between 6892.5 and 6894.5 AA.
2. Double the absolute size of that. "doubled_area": 220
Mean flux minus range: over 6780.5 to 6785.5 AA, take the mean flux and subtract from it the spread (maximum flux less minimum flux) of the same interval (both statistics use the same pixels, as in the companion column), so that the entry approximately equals 44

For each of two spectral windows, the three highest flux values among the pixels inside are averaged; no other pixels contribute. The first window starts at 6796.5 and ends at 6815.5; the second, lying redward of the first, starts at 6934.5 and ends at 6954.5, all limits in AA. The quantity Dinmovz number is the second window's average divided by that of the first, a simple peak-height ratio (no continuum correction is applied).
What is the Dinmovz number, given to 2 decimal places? 1.02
